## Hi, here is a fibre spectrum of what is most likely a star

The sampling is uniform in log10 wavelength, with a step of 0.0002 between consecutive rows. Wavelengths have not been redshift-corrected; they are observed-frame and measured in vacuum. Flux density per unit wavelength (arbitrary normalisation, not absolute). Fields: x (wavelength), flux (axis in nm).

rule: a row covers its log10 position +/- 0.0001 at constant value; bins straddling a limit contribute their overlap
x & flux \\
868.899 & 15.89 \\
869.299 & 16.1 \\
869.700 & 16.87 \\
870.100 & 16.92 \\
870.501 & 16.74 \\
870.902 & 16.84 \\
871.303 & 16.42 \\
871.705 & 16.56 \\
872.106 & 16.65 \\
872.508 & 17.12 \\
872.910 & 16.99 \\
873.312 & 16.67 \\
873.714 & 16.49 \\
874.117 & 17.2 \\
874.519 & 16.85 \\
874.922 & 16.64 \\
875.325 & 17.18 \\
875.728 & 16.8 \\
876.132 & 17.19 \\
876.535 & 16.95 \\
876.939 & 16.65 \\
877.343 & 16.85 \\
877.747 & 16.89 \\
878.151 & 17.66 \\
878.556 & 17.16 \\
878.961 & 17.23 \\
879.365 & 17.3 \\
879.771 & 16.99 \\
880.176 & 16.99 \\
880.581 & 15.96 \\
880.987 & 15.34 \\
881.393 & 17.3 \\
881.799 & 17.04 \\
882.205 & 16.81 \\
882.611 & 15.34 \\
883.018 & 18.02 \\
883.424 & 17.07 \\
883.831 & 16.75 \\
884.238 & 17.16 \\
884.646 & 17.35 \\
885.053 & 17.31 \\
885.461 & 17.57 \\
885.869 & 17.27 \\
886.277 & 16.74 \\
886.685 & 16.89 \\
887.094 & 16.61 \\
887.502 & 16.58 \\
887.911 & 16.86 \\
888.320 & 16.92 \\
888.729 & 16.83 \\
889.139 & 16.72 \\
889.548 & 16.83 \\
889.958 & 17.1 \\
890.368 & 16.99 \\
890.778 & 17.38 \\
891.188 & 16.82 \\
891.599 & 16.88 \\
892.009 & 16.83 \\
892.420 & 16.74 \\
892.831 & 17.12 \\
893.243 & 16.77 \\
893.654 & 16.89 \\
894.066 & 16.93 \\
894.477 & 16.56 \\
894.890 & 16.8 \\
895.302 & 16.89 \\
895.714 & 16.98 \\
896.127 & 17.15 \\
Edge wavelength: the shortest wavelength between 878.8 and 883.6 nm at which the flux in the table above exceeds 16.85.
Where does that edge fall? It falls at 878.961 nm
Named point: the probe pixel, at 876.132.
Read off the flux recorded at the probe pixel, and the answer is 17.19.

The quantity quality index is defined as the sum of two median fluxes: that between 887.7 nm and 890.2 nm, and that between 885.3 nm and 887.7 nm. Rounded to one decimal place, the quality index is 33.7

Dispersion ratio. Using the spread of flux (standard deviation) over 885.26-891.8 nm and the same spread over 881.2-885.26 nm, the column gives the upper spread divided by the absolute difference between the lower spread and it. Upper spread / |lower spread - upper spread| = 0.7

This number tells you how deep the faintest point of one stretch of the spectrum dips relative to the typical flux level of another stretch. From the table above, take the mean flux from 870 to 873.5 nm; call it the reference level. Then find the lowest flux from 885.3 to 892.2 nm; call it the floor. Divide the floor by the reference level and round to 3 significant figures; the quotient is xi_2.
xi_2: 0.989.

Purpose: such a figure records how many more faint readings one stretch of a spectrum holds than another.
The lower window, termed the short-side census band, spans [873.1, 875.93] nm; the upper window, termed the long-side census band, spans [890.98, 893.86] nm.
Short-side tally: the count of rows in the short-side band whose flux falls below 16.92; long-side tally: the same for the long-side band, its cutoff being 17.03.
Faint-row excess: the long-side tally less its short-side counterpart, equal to 1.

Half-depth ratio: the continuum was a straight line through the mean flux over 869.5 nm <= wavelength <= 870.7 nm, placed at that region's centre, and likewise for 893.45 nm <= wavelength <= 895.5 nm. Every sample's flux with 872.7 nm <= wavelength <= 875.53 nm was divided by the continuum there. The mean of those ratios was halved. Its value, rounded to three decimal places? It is 0.501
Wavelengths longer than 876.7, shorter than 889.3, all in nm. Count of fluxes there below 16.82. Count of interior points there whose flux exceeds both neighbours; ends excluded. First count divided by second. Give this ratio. 1.25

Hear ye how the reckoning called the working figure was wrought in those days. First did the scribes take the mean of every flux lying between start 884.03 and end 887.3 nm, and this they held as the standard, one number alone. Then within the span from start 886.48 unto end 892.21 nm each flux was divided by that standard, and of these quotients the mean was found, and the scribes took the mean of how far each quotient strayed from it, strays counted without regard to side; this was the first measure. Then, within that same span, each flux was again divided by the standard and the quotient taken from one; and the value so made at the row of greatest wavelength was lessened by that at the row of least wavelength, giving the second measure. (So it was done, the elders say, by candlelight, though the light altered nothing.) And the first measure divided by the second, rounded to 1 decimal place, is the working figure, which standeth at 2.2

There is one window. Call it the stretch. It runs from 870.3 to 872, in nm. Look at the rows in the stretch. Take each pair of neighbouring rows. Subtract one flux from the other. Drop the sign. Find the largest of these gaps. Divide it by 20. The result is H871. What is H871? 0.021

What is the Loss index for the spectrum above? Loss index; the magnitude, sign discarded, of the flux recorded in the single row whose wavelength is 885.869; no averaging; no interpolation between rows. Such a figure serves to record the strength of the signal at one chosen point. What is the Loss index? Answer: 17.3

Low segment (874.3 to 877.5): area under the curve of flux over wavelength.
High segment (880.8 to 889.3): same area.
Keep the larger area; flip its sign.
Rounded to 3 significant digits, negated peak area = -144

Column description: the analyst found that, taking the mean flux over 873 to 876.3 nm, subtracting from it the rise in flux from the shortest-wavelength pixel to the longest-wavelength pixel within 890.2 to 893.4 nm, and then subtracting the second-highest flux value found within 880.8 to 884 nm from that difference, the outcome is -0.20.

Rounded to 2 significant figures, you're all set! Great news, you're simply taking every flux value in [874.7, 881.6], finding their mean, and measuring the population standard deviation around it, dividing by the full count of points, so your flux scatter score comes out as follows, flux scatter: 0.53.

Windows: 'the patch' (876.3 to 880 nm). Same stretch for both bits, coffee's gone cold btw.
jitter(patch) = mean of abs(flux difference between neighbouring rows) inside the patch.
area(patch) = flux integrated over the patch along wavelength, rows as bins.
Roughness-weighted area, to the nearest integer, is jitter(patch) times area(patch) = 18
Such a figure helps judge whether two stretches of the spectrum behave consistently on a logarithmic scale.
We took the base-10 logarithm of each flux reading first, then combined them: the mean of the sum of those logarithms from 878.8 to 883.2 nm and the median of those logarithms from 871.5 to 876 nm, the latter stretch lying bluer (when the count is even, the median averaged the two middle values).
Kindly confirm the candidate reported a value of 7.343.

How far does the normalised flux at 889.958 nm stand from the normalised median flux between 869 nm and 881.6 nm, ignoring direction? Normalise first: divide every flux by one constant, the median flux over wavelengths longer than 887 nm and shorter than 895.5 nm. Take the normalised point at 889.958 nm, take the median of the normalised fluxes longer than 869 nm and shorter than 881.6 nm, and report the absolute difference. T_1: 0.014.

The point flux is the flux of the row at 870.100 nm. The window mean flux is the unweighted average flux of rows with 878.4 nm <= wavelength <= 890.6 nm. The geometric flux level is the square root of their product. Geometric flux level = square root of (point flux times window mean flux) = 16.9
